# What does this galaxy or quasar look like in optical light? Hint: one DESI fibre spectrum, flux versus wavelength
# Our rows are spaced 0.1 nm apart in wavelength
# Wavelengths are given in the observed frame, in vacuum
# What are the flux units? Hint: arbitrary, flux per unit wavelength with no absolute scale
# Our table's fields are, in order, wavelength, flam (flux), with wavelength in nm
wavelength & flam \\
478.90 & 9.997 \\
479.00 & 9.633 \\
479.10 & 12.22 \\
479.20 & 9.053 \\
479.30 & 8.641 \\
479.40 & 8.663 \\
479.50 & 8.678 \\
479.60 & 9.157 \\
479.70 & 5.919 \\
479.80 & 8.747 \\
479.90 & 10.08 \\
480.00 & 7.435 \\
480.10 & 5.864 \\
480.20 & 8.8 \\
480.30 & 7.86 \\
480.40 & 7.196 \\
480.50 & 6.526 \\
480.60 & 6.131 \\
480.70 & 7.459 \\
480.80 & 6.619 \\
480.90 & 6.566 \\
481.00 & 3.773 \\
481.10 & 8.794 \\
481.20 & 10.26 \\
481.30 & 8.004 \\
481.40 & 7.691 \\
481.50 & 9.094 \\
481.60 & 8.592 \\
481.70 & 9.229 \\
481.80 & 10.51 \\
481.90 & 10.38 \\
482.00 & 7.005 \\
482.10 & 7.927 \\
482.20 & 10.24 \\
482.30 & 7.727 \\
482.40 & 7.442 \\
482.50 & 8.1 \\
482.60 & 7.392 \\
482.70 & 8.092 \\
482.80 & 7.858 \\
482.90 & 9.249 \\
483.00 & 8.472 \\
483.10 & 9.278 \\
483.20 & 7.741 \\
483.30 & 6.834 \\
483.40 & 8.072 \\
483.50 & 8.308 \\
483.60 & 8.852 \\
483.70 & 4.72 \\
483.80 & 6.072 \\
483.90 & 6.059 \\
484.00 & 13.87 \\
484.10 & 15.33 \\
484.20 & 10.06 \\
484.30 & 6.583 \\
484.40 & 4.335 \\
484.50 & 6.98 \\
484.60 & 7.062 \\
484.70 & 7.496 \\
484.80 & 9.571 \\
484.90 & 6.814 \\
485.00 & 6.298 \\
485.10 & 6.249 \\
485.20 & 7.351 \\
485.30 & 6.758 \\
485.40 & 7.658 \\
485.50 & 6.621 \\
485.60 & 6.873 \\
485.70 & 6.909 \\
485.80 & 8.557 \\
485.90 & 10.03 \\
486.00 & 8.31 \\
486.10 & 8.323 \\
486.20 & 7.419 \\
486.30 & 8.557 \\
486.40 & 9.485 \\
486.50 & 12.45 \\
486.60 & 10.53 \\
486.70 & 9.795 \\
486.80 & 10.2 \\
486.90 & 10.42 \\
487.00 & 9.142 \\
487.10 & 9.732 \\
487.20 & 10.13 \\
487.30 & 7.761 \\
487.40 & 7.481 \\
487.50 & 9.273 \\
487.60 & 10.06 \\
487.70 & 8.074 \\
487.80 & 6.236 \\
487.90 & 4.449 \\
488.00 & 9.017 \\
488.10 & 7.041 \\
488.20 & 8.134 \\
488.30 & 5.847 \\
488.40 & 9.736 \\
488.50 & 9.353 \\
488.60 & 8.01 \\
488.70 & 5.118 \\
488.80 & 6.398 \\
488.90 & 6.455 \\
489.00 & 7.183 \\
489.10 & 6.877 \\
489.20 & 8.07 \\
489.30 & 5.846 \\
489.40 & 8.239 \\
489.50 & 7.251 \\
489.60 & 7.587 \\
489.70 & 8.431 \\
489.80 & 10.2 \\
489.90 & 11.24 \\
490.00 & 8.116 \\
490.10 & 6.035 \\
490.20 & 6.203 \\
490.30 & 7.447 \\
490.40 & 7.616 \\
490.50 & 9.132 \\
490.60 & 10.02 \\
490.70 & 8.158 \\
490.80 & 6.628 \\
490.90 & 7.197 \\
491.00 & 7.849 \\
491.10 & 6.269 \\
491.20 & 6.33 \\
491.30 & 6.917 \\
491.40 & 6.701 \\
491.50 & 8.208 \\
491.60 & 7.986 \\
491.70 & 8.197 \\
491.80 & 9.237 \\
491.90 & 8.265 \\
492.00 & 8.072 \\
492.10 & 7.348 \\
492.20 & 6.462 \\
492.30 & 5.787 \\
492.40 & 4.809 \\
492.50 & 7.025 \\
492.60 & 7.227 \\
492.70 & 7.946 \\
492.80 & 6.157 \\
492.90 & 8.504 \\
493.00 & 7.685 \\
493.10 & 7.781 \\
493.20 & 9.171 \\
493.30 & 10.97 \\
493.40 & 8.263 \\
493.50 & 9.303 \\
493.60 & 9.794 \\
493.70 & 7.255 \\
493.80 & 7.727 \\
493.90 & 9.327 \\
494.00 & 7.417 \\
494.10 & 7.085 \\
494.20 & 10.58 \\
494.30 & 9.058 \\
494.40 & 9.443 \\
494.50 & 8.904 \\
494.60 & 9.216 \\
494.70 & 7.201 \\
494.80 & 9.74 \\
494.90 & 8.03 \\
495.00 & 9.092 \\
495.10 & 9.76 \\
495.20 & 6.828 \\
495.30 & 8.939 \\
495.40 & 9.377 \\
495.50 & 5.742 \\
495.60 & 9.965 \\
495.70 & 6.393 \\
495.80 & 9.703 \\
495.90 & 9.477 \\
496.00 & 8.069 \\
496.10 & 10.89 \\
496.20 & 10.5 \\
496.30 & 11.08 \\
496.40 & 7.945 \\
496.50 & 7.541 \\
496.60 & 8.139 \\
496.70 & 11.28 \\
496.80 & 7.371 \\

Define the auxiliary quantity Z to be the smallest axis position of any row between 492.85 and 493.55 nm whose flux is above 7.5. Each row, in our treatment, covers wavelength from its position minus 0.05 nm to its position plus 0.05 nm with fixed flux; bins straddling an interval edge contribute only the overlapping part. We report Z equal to 492.90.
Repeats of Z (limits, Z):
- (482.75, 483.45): 482.80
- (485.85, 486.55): 485.90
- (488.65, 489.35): 489.20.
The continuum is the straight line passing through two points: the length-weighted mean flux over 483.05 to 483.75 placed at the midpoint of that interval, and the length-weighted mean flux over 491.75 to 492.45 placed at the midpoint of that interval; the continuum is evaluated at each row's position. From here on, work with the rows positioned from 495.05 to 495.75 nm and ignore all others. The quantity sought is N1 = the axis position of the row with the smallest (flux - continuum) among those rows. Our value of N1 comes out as 495.50 nm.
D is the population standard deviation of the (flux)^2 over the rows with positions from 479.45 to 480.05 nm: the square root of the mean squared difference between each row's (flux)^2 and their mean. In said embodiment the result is 21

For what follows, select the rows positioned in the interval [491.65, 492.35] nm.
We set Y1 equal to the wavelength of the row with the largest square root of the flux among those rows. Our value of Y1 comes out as 491.80 nm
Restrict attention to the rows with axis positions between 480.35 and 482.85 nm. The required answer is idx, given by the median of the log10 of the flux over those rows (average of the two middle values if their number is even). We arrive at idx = 0.895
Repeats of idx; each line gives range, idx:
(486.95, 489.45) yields 0.904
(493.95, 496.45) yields 0.959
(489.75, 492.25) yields 0.895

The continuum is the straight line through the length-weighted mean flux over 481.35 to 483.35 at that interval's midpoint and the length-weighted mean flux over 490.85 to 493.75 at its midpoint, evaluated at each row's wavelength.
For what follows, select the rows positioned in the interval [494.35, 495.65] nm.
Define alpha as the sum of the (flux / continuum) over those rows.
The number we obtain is 15.0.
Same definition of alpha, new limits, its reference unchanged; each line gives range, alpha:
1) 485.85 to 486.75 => 10.4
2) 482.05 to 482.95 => 8.8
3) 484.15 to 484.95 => 7.1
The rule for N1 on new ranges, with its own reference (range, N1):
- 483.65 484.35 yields 483.70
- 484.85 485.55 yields 485.10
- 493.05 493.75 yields 493.70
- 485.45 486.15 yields 485.50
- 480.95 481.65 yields 481.00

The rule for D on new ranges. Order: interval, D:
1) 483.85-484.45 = 82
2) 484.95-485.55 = 7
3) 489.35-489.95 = 26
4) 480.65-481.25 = 29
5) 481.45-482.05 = 21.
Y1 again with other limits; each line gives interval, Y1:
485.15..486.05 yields 485.90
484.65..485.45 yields 484.80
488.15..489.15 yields 488.40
